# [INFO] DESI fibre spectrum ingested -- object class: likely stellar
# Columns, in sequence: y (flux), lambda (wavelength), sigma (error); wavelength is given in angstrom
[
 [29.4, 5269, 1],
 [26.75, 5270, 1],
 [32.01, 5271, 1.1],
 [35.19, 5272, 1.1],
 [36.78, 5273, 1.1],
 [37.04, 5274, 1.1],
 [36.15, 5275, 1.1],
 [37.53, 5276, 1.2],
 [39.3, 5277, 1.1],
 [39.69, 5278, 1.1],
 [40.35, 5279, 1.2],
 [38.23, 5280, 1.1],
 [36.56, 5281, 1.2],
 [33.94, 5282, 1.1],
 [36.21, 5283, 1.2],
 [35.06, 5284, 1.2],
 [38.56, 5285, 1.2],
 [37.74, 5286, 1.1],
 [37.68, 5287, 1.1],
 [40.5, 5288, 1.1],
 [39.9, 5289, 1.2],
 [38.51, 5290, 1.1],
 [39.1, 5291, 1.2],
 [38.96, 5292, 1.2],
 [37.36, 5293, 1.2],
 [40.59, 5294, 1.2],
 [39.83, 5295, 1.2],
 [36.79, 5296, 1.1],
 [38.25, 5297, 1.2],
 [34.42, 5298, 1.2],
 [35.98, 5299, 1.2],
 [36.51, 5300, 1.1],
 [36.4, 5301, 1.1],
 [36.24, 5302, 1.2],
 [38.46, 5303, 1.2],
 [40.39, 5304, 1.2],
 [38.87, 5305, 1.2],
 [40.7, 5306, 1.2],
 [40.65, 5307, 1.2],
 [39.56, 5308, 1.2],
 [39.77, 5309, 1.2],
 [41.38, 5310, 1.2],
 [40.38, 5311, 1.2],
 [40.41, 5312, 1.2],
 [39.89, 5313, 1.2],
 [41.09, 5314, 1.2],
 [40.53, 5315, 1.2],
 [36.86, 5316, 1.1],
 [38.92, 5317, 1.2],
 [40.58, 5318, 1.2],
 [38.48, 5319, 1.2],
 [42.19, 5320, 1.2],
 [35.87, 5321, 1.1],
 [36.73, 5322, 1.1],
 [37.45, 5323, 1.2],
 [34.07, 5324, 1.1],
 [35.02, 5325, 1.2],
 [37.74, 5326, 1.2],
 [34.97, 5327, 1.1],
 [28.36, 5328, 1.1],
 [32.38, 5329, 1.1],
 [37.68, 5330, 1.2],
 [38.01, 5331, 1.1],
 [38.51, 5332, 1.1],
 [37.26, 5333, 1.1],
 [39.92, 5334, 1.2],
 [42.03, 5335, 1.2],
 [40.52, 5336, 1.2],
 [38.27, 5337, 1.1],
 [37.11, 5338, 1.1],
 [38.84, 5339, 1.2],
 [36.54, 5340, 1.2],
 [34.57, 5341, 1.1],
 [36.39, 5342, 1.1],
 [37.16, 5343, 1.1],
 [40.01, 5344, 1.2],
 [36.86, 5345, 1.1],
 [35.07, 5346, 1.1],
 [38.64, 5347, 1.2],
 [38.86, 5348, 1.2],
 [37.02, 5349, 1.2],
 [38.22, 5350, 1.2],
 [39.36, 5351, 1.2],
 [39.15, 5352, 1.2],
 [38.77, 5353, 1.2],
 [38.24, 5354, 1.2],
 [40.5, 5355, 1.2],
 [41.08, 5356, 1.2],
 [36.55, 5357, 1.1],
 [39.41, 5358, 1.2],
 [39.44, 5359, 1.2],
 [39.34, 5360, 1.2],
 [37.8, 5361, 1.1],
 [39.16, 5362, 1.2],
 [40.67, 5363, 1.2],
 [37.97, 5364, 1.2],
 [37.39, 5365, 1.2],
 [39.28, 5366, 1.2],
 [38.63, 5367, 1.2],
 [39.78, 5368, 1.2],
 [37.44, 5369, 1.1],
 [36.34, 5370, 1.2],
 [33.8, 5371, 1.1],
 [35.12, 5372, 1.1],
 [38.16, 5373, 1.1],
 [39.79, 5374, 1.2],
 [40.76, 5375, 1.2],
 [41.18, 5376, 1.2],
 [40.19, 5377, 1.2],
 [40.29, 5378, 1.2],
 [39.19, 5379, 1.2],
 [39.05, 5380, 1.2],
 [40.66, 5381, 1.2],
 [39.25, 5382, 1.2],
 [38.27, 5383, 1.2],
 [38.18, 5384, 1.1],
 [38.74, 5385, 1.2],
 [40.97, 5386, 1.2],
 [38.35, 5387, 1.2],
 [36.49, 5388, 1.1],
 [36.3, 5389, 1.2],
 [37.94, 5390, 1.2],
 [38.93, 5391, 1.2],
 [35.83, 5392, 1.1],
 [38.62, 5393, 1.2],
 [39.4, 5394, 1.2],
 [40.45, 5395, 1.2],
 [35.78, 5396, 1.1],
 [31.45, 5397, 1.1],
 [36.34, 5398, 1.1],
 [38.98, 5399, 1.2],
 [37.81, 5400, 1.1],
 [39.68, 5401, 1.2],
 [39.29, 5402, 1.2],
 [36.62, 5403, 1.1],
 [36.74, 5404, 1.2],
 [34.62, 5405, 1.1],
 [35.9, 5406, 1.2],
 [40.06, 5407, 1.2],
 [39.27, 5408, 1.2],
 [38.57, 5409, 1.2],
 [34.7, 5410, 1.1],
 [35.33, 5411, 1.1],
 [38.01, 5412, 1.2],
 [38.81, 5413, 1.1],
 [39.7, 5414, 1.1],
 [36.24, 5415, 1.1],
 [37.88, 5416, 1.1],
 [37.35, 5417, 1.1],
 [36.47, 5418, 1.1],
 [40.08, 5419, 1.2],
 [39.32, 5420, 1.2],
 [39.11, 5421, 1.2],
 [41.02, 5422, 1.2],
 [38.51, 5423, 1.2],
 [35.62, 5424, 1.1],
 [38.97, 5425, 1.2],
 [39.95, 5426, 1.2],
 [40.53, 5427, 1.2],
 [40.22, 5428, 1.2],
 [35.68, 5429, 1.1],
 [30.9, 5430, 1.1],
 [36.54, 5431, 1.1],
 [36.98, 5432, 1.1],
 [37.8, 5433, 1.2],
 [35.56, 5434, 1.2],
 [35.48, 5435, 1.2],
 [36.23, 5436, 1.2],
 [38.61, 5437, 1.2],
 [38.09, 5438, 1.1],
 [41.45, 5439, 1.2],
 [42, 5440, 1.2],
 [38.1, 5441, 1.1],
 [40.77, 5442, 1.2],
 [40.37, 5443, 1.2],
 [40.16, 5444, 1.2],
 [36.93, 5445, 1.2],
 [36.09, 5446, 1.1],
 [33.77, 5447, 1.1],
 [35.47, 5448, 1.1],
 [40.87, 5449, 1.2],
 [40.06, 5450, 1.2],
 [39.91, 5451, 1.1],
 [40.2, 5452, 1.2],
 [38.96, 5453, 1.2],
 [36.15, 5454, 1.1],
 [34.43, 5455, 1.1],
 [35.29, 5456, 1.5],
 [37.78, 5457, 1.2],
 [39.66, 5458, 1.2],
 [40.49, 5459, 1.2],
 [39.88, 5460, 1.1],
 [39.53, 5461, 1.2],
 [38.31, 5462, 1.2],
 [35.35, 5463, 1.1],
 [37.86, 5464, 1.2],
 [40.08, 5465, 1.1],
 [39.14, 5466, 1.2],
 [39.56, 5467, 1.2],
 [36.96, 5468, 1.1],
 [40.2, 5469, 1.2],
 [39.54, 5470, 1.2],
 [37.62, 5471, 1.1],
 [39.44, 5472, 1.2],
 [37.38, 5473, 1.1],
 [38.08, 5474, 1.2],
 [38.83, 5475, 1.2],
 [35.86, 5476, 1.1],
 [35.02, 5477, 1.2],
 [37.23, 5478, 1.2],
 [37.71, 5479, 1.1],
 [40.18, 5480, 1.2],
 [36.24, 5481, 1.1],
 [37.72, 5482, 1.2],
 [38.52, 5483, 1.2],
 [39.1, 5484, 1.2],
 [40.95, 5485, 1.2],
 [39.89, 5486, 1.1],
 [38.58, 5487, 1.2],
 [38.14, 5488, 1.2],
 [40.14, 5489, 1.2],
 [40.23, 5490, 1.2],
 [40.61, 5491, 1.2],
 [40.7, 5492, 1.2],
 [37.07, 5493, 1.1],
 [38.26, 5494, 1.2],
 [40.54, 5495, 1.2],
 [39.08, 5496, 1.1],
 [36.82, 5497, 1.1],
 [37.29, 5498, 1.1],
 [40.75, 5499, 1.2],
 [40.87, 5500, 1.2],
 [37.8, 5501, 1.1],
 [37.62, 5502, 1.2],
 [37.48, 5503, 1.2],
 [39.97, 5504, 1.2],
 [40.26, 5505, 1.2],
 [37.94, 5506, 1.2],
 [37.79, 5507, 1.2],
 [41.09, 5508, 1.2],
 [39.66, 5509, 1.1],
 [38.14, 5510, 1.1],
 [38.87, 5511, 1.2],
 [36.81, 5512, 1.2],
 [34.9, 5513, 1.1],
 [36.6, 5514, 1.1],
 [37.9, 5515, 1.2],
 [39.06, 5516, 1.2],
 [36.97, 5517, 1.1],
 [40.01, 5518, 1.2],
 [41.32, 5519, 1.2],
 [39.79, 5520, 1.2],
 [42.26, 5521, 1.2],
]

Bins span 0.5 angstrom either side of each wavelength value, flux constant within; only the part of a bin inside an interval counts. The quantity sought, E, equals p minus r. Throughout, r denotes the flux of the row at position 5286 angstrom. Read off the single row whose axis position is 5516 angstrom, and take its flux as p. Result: 1.3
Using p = 39.06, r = 37.74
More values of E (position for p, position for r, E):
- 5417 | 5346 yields 2.3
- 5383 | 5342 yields 1.9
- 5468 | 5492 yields -3.7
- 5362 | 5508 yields -1.9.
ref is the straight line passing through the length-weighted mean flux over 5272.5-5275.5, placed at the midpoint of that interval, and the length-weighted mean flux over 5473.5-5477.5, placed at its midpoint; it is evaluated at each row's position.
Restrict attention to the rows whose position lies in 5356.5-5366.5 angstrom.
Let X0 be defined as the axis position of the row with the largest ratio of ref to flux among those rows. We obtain 5357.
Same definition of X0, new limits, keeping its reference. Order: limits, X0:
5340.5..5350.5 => 5341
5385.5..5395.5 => 5392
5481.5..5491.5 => 5482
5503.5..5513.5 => 5513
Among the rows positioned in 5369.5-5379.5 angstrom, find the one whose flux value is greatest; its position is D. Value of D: 5376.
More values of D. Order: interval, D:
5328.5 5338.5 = 5335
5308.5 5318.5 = 5310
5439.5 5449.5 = 5440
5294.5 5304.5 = 5304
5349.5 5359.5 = 5356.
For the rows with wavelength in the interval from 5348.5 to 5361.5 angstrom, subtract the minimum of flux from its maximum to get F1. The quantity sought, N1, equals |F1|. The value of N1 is 4.5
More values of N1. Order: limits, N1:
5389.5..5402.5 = 9.0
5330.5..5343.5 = 7.5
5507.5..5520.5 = 6.4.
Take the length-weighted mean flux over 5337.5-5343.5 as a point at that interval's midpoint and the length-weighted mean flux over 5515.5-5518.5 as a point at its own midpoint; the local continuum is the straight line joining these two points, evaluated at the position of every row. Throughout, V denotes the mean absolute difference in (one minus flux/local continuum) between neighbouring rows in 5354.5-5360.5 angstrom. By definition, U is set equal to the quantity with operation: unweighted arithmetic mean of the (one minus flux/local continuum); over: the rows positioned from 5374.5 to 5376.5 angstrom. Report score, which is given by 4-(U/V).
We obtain 6.4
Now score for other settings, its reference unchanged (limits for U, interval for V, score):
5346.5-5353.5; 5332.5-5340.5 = 4.9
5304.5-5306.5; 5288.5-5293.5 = 7.6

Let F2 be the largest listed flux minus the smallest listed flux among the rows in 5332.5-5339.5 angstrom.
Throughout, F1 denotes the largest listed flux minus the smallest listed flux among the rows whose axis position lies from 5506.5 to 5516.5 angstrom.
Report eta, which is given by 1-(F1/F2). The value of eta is -0.26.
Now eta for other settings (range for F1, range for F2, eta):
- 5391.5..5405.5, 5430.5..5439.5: -0.51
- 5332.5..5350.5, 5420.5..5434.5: 0.26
